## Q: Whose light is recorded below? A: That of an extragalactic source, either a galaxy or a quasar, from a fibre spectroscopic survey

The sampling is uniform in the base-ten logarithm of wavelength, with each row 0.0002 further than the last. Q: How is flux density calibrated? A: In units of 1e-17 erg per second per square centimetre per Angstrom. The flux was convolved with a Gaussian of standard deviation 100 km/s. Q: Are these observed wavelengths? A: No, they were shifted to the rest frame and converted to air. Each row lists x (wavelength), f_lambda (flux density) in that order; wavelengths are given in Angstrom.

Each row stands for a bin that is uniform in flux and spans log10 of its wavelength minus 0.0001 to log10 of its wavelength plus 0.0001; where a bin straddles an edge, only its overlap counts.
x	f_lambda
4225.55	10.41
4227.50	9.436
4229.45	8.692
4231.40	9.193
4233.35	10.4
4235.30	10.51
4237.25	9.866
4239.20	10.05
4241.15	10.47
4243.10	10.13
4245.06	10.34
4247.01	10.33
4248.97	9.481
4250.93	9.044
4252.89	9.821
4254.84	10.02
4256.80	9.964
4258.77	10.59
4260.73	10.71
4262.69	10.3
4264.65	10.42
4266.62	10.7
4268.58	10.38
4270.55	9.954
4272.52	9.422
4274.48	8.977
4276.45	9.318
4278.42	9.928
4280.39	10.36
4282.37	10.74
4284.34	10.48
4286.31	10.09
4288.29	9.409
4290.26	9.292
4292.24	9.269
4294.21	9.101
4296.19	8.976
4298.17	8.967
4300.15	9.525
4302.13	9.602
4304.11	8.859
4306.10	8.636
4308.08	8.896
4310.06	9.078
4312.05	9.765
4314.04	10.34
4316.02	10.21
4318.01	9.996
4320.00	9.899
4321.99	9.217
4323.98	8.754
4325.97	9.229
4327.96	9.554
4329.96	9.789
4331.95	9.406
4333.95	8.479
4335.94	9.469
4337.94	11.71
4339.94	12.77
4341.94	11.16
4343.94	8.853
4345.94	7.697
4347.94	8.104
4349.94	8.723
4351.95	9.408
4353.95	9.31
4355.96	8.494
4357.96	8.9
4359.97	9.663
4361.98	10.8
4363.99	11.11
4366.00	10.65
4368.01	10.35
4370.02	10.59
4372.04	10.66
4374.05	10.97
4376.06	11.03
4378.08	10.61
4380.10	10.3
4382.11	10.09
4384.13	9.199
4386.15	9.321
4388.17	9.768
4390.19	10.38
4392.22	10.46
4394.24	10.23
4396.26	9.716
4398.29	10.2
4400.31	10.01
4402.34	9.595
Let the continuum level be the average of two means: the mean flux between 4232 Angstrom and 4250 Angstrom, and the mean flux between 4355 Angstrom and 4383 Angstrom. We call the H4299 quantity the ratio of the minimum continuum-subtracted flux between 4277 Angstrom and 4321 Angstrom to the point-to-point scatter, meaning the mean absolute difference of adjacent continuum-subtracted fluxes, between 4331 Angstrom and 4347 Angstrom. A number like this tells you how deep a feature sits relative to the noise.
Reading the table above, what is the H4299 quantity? -1.1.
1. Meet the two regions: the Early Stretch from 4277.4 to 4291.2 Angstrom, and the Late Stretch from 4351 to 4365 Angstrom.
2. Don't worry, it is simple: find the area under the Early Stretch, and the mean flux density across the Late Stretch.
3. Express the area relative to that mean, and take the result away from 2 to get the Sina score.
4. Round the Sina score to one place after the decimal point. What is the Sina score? -12.3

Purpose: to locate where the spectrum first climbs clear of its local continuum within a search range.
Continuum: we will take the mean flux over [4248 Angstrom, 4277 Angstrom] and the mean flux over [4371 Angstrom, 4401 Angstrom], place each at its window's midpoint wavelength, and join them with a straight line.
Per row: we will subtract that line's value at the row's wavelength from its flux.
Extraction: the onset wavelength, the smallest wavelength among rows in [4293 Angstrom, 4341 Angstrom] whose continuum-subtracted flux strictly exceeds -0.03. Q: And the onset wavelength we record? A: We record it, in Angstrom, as 4314.04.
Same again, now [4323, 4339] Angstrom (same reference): 4337.94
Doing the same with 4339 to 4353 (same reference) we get 4339.94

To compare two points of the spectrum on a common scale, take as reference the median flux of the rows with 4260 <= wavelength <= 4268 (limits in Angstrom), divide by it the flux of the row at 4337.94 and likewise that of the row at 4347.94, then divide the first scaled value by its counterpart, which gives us 1.44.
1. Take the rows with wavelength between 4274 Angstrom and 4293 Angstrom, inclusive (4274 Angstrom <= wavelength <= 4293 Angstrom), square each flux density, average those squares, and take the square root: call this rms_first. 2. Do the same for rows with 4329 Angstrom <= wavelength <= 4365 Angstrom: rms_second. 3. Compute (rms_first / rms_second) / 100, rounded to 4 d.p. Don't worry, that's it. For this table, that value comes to 0.0101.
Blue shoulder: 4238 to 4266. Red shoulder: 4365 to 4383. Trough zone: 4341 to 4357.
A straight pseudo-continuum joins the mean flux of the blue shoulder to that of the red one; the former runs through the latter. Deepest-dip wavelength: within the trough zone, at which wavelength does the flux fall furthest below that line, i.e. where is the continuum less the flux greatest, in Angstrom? 4345.94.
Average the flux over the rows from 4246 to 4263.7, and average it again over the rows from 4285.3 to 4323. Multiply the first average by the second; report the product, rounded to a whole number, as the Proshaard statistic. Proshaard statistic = 95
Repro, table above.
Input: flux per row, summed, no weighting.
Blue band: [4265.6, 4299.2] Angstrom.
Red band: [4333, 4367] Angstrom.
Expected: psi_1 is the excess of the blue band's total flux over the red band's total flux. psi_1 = 0.1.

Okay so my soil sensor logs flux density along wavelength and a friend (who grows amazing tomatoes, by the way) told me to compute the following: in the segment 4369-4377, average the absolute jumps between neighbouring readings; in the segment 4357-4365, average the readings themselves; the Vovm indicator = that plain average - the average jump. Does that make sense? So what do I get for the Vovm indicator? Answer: 9.97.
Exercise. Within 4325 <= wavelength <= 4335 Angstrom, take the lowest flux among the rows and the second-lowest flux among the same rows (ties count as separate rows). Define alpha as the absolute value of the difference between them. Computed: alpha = 0.75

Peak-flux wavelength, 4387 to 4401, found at 4392.22 Angstrom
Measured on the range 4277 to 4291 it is 4282.37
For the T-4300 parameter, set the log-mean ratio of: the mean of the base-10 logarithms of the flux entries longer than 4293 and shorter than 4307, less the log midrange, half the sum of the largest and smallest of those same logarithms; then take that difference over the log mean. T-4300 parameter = -0.001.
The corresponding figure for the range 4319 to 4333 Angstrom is 0.004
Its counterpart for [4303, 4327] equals -0.003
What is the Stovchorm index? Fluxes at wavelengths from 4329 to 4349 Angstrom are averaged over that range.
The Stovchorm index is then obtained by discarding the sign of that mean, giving 9.7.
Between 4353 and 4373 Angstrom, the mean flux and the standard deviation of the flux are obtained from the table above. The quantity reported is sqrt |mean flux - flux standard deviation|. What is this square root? 3.03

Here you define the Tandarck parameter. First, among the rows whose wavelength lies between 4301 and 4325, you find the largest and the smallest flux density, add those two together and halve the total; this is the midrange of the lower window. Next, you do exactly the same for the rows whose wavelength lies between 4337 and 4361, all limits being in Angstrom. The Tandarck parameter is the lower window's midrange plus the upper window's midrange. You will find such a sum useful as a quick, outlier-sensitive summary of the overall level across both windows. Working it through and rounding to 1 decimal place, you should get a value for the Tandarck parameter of 19.7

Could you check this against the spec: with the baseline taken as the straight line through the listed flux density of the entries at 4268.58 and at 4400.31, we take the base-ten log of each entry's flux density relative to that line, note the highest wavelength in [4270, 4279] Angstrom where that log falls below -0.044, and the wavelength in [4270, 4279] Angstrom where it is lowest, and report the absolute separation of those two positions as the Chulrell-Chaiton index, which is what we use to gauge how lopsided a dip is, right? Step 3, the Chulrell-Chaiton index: 2.0 Angstrom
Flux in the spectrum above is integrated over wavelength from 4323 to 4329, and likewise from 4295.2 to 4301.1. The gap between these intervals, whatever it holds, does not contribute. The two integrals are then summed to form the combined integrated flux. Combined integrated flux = 109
